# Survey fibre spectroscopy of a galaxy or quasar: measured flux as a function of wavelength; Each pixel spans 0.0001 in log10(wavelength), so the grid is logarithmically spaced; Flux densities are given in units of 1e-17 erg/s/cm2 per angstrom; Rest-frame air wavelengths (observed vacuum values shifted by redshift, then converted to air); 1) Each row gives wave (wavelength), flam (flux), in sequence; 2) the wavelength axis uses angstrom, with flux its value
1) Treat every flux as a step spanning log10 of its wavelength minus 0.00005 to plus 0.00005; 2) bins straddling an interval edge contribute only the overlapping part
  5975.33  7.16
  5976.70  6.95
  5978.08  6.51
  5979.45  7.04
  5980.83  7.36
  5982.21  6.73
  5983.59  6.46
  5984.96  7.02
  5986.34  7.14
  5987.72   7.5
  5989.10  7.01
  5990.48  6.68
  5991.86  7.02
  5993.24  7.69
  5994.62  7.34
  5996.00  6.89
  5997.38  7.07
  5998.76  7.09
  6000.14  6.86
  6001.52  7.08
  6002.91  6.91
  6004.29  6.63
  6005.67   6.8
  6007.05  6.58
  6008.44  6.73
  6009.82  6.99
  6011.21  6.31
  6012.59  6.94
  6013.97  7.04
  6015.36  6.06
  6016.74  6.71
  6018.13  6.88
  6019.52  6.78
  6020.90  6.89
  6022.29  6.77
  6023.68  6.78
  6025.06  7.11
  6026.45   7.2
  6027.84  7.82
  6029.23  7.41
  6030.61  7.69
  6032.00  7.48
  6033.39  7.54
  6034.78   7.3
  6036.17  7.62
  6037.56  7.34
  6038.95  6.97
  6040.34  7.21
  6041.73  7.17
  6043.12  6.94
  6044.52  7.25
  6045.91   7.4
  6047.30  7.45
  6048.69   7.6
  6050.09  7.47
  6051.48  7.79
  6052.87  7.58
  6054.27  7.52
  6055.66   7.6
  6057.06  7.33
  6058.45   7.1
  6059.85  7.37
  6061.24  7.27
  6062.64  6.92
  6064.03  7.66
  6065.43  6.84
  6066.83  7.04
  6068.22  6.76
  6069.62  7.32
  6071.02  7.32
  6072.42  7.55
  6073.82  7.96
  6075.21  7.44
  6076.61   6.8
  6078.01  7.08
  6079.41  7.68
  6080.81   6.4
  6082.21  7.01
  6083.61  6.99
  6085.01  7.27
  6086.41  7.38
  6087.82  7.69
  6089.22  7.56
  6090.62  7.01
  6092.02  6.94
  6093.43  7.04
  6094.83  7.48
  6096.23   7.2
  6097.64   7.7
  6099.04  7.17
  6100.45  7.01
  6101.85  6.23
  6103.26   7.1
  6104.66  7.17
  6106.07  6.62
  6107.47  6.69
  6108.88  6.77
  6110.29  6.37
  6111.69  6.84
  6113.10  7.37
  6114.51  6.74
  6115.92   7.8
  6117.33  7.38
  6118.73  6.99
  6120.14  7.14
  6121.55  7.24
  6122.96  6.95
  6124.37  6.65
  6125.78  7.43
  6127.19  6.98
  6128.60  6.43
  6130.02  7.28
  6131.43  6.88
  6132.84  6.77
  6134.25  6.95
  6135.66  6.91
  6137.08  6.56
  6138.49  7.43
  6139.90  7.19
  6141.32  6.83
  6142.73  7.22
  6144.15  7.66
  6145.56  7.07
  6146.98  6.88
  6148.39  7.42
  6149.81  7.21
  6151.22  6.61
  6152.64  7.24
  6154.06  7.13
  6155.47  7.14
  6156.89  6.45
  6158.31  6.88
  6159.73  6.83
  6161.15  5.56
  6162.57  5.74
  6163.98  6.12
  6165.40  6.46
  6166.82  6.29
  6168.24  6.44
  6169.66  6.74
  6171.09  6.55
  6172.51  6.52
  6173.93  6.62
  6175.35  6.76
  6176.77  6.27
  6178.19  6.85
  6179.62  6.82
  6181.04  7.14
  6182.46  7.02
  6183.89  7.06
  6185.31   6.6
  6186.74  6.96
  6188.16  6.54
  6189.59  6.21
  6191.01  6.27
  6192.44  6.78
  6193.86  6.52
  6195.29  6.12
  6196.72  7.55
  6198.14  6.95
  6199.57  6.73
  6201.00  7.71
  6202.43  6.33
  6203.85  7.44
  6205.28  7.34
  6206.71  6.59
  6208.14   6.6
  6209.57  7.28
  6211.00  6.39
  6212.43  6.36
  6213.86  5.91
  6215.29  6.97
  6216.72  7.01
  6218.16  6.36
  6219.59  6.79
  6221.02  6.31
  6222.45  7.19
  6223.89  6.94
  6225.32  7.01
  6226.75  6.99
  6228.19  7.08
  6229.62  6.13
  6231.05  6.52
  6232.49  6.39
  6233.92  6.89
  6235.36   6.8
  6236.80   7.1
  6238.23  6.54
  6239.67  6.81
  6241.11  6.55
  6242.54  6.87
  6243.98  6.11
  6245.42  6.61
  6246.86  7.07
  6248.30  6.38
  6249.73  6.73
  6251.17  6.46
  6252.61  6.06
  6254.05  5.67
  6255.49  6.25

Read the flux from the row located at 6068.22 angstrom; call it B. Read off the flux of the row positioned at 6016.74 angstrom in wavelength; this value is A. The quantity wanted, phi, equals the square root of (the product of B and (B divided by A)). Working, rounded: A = 6.71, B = 6.76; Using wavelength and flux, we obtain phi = 2.61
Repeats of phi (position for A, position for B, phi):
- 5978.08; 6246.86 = 2.77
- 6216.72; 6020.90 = 2.60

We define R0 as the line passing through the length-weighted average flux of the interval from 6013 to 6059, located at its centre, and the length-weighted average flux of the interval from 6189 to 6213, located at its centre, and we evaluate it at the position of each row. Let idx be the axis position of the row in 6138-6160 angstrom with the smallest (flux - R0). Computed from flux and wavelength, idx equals 6156.89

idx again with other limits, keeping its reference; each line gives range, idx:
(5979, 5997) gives 5983.59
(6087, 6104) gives 6101.85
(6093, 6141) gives 6101.85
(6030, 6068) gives 6065.43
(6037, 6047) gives 6043.12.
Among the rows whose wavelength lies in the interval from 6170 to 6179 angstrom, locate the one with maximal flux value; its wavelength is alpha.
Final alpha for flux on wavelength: 6178.19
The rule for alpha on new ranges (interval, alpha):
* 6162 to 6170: 6169.66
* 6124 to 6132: 6125.78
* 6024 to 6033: 6027.84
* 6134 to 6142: 6138.49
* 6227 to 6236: 6228.19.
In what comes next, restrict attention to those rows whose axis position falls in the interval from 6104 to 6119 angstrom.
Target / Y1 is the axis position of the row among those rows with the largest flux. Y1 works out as 6115.92 angstrom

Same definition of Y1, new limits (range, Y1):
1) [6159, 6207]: 6201.00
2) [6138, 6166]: 6144.15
